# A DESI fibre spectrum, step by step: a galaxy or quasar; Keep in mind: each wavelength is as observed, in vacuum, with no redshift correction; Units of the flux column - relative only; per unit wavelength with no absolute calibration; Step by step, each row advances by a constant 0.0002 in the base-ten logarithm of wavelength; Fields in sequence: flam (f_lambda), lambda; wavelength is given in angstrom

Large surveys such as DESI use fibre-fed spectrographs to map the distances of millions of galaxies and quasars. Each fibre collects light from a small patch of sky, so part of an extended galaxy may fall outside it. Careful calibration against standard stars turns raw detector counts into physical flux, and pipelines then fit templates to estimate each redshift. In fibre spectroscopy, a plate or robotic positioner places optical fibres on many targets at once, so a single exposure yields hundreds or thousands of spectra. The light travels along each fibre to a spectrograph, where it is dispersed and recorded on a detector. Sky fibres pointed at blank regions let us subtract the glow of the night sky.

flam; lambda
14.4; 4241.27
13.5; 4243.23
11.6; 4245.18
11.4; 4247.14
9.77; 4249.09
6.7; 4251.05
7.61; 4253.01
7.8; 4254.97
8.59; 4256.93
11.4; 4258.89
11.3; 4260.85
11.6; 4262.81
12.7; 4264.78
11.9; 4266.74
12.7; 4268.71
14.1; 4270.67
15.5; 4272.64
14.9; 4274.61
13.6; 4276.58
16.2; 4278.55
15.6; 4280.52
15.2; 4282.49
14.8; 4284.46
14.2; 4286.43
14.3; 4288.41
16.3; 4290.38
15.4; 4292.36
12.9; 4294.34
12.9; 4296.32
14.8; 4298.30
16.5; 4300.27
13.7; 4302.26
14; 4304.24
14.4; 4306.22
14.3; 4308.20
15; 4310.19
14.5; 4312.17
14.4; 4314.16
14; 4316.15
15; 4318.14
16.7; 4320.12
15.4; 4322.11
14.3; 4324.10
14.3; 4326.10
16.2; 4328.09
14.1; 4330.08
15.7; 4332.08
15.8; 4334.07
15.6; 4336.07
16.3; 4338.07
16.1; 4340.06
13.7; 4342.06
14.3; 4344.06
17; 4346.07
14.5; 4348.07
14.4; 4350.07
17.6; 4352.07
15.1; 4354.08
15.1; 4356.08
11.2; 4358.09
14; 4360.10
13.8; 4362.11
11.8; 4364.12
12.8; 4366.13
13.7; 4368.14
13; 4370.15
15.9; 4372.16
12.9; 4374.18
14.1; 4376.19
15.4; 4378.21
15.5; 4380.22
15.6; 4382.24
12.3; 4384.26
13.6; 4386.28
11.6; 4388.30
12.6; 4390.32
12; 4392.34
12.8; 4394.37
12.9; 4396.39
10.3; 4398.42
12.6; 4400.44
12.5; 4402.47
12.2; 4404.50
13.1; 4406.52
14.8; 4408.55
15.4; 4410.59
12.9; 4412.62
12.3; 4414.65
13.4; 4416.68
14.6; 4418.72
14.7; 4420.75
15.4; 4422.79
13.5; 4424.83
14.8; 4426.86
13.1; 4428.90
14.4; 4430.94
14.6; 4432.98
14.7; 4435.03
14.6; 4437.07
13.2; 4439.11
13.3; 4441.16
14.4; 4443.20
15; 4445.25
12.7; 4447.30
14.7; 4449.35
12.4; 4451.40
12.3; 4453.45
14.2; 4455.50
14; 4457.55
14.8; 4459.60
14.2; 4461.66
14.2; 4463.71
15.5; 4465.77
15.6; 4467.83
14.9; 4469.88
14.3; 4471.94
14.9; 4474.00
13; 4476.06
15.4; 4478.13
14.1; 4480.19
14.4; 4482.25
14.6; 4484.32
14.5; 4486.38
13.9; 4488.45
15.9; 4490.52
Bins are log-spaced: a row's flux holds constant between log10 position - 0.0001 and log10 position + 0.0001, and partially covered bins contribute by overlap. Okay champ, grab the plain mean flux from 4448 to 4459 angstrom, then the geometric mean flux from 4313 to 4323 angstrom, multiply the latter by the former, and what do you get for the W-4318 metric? 204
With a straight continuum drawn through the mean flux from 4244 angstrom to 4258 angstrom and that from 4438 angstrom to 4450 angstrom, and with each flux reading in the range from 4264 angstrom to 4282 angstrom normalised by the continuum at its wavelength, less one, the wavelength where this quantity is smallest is 4266.74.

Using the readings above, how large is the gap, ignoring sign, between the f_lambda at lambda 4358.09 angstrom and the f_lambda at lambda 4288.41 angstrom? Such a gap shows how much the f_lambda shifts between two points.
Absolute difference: 3.1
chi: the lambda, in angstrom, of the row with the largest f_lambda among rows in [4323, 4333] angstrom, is 4328.09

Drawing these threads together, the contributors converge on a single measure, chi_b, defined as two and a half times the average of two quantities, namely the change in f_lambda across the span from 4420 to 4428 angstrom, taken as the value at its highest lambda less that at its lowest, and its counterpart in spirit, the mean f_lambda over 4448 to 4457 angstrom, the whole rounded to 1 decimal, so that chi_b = 16.9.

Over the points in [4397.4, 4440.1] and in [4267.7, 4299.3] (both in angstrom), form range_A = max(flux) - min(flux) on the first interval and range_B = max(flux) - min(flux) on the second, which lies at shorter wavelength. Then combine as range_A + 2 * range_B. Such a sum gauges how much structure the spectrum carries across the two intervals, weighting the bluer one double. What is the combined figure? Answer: 12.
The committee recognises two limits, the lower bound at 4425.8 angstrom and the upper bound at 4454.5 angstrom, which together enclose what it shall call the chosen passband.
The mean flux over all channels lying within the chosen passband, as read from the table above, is 13.9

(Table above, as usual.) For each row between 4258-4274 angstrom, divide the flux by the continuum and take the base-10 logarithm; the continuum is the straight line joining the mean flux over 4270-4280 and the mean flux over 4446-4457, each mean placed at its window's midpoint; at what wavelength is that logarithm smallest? 4260.85 angstrom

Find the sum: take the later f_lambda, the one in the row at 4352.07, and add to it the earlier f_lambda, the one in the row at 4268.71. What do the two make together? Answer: 30.3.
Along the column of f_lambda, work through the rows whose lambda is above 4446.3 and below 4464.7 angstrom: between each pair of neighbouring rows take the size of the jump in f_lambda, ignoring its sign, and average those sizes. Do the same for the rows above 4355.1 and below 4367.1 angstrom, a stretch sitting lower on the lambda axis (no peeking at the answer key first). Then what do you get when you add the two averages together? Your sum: 3.0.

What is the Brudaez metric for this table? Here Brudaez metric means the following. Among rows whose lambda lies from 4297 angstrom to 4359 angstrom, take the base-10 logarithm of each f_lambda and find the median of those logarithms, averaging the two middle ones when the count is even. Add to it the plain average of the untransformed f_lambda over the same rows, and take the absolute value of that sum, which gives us 16.1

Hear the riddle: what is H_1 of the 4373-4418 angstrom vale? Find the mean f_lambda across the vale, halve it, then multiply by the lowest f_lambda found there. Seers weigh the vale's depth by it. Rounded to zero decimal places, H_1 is 68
